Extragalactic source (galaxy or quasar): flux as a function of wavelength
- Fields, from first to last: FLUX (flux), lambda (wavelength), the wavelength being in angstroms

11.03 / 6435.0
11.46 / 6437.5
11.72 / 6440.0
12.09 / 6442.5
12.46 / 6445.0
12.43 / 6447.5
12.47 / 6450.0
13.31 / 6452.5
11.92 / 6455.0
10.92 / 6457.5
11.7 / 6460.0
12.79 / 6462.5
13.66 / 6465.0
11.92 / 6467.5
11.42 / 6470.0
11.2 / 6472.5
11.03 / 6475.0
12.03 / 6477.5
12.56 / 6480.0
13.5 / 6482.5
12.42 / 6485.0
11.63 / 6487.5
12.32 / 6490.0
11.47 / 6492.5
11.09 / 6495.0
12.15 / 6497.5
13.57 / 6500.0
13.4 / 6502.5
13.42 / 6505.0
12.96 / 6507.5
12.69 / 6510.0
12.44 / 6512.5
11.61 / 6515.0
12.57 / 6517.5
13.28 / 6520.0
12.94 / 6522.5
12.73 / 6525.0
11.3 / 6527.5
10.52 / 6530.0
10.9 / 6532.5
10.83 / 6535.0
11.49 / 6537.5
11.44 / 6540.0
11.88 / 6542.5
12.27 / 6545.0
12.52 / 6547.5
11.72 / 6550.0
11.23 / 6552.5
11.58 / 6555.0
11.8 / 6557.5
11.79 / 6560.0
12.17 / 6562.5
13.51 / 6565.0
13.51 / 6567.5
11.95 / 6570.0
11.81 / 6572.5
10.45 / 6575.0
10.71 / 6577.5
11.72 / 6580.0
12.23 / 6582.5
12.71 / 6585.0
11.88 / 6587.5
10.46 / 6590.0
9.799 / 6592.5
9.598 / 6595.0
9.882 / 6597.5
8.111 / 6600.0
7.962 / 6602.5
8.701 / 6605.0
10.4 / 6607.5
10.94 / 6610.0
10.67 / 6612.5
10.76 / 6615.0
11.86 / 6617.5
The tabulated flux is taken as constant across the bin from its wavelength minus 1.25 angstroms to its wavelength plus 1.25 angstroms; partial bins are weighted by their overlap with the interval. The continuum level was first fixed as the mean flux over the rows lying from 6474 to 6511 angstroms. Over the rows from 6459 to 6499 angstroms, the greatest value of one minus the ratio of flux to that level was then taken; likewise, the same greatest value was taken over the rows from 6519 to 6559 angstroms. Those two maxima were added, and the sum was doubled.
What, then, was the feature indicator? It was 0.53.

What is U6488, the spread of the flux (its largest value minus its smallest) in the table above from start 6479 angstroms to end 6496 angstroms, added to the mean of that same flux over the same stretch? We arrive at 14.6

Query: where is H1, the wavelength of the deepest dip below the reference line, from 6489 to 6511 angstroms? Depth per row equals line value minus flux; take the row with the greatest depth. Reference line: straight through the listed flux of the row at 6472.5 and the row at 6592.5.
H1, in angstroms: 6495.0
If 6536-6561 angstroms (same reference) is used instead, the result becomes 6552.5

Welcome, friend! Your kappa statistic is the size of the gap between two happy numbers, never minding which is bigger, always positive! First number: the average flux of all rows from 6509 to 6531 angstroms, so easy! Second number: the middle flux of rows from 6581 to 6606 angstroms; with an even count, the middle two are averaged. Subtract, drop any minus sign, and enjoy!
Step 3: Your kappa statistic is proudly 2.4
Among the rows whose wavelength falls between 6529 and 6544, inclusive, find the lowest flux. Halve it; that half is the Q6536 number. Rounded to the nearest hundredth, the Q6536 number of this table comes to 5.26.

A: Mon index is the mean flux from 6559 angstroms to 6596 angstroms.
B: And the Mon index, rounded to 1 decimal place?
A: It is 11.6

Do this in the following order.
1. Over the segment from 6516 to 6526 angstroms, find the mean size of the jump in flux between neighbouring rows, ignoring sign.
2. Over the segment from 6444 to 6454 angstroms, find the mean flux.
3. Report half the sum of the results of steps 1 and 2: 6.54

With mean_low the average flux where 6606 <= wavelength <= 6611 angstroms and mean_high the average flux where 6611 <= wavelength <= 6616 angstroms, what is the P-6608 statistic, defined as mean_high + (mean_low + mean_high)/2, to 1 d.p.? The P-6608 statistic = 21.4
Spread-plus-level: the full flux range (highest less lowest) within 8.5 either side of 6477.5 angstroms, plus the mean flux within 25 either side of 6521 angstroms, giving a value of 14.7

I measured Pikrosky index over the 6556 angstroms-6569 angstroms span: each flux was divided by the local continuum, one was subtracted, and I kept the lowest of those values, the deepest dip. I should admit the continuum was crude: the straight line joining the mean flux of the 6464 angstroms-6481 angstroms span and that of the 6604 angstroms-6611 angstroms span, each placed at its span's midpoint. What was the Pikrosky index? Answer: 0.10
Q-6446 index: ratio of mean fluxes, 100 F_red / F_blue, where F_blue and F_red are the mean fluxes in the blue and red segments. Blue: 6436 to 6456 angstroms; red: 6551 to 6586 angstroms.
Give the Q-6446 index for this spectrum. 97.6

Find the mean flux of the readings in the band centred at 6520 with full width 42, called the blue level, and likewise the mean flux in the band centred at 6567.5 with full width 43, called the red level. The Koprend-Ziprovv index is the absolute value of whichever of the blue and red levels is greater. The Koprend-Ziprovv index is 12.2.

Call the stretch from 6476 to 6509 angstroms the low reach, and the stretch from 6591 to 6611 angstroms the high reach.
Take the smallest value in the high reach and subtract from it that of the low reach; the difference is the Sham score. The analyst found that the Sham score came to -3.1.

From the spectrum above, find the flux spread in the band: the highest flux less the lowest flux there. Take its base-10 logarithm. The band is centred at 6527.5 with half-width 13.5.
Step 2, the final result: 0.44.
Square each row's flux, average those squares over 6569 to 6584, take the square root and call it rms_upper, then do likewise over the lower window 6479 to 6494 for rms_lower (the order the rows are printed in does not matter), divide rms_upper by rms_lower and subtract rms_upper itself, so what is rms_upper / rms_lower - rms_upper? -10.6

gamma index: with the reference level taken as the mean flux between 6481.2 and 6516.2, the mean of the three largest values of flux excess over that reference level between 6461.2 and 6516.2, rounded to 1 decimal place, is 1.1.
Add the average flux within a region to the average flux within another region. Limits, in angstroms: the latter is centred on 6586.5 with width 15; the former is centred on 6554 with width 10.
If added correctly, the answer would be 23.0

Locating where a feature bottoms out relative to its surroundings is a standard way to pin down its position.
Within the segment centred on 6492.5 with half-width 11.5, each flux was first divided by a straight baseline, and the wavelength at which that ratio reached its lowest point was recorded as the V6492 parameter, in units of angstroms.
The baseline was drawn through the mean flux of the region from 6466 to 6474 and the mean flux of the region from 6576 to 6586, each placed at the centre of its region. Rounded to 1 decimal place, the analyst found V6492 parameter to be 6495.0 angstroms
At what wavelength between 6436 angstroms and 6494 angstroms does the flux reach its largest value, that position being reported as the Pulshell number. 6465.0 angstroms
